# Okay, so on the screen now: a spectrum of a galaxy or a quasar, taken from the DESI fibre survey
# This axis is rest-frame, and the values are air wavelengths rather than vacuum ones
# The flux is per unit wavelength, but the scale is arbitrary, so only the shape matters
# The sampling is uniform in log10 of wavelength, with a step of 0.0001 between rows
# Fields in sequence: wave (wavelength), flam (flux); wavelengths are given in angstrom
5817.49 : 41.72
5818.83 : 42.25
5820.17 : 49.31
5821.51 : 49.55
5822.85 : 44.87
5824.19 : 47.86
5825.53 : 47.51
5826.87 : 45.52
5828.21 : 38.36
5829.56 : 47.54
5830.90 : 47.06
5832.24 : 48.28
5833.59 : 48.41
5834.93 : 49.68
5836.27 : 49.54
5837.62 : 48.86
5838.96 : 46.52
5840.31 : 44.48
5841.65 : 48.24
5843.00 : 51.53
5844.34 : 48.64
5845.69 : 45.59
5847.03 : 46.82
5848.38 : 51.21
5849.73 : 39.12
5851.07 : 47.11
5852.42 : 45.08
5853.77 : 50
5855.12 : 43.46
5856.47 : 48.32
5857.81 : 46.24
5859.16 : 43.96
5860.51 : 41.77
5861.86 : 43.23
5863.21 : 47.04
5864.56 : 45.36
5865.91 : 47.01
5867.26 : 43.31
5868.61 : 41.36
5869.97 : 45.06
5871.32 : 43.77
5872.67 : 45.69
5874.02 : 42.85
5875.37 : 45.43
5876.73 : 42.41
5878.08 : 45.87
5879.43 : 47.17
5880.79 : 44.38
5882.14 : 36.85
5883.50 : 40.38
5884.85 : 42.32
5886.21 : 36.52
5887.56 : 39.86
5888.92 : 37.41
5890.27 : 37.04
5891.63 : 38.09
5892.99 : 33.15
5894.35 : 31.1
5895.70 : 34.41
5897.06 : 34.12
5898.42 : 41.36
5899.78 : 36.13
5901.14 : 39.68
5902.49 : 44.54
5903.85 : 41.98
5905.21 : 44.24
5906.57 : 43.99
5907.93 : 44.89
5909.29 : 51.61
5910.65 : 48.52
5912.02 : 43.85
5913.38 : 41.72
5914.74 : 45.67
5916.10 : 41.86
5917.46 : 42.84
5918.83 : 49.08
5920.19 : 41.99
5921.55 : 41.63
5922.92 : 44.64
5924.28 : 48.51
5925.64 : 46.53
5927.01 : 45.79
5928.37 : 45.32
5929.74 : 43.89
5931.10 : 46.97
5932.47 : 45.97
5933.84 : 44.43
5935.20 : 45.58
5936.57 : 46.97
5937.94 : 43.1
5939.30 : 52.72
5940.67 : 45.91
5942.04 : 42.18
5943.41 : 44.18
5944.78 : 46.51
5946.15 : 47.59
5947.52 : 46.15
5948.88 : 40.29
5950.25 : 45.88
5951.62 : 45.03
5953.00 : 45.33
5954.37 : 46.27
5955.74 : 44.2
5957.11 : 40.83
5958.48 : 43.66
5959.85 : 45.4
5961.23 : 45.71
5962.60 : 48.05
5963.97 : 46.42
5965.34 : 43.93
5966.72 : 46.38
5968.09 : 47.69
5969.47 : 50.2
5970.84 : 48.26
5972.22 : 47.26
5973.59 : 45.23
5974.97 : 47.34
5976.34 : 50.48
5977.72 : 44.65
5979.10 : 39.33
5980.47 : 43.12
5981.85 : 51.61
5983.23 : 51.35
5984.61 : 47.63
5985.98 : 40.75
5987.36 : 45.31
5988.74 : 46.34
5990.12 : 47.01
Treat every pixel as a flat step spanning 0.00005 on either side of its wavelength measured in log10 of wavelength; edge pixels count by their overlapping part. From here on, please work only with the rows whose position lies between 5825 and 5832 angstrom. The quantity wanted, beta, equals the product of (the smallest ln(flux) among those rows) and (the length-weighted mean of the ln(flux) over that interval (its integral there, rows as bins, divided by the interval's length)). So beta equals 13.9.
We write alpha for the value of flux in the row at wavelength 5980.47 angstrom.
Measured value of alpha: 43.12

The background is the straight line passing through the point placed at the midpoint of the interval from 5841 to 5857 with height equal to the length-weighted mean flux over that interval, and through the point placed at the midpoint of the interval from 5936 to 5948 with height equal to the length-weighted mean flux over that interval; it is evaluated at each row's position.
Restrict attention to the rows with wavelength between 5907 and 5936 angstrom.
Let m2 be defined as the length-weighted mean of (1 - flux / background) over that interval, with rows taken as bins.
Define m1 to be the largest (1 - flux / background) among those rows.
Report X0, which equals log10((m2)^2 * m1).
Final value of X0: -4.3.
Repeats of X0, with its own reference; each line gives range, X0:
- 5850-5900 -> -2.5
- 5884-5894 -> -2.0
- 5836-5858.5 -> -7.3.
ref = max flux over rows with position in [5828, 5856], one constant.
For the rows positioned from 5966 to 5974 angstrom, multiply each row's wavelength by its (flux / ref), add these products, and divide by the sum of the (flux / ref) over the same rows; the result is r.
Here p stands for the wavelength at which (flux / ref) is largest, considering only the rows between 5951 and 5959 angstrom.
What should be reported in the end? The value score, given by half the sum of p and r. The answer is 5962.3 angstrom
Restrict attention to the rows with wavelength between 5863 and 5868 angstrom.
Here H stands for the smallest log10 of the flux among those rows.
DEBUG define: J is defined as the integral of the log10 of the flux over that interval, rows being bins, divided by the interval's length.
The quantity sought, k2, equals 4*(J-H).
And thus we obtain 0.09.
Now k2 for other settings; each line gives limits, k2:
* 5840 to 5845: 0.16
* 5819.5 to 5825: 0.12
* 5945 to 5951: 0.20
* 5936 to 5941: 0.16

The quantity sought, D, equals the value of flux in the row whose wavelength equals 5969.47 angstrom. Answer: 50.2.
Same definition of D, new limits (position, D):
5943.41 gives 44.18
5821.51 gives 49.55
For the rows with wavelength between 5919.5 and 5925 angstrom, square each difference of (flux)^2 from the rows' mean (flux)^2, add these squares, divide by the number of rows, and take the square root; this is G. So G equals 248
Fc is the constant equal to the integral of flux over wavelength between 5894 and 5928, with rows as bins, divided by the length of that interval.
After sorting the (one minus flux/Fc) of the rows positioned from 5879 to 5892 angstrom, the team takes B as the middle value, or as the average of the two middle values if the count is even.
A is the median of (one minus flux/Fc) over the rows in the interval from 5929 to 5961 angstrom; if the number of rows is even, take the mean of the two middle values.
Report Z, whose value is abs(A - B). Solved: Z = 0.15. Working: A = -0.056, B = 0.09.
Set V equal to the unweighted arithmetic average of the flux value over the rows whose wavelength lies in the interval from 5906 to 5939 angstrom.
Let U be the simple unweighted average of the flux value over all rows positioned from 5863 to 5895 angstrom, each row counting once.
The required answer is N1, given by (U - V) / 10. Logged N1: -0.4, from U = 41.6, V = 45.2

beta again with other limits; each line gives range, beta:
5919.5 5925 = 14.1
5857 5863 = 14.1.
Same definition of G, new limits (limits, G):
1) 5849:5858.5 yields 294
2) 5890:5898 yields 162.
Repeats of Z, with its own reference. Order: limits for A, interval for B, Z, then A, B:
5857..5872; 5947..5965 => 0.03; -0.023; -0.06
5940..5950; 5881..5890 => 0.17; -0.068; 0.10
